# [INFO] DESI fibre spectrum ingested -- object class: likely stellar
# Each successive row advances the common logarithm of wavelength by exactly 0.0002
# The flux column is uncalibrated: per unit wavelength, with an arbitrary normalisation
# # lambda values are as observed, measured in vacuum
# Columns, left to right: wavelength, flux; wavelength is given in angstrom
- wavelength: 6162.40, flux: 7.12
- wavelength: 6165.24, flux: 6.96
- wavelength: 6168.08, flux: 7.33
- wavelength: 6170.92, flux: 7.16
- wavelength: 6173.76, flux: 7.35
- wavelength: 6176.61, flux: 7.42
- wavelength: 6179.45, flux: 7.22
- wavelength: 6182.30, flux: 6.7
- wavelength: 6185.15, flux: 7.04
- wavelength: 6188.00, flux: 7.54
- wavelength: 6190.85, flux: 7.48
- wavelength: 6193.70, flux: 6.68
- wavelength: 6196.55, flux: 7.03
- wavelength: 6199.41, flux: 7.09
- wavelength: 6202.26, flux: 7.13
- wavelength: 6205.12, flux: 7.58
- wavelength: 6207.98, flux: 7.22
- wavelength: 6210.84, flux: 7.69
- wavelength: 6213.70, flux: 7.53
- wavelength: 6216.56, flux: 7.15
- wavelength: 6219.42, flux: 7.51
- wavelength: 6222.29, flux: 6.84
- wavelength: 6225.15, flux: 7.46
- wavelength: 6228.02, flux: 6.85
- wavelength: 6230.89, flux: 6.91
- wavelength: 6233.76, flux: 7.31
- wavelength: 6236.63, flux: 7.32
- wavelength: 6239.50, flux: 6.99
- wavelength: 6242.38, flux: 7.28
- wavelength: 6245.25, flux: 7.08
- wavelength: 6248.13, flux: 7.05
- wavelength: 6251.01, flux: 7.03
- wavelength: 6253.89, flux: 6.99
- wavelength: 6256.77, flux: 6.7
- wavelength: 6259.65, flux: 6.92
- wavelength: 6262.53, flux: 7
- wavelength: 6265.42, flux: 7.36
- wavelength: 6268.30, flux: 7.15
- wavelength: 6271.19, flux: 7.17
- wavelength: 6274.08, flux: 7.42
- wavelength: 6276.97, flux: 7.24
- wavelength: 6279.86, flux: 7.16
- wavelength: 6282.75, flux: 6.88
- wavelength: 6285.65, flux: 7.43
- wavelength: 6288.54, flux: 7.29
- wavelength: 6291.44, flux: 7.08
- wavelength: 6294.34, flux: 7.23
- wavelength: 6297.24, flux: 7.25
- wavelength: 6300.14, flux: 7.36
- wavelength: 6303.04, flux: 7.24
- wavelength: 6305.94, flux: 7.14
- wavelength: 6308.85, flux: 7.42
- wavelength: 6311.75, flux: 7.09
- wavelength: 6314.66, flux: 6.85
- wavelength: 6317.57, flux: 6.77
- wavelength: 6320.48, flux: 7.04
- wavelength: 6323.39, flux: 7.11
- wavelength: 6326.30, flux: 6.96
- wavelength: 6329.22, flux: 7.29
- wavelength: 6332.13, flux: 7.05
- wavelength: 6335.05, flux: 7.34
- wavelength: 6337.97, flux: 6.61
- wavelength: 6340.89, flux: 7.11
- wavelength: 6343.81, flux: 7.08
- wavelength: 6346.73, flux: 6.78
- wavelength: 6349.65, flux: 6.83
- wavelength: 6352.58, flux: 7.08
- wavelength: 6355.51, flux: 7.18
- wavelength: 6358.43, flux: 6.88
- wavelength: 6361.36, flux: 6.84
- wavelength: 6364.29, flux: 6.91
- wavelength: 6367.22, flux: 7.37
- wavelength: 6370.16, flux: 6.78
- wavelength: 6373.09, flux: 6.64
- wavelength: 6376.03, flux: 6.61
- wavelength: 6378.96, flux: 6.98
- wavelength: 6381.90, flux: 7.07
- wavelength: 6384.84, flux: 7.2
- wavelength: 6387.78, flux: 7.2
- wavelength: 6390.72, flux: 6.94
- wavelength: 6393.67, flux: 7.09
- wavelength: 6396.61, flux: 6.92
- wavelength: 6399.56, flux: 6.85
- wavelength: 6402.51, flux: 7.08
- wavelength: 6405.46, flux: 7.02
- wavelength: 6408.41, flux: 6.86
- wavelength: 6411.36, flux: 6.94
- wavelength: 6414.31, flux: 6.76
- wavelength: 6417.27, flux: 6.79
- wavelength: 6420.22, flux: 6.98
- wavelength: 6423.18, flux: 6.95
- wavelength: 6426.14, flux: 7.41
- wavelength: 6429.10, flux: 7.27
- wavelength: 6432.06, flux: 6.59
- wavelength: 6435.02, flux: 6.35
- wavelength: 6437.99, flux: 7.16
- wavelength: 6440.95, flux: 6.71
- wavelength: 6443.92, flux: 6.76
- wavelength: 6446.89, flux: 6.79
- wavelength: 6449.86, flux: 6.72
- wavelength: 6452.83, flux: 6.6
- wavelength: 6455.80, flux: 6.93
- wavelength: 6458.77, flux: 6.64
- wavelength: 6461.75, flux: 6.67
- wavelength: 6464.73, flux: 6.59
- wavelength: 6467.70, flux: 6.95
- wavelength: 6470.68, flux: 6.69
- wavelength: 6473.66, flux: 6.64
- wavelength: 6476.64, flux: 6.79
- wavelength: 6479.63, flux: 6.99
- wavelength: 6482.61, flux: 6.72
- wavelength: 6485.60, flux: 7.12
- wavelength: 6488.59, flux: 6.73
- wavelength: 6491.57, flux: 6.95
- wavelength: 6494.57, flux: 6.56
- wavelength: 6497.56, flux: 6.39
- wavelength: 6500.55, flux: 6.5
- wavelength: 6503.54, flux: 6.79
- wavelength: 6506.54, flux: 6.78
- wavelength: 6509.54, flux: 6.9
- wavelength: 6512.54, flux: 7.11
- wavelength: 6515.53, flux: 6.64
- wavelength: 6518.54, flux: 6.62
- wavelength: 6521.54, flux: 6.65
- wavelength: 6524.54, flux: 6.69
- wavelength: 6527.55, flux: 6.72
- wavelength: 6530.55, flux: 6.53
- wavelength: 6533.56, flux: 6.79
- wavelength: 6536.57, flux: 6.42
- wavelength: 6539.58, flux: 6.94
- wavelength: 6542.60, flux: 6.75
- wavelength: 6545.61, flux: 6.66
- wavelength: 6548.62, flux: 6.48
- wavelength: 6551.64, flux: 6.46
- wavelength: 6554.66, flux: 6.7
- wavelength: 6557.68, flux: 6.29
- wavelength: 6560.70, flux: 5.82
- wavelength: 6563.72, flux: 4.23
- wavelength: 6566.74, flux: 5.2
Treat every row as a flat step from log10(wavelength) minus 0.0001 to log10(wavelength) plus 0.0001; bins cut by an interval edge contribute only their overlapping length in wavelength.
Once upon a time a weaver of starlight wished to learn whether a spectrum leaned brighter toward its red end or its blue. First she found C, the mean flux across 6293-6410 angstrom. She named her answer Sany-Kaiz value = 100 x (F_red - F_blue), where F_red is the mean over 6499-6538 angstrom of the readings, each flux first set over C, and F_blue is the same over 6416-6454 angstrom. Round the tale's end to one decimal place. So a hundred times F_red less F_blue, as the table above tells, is -2.1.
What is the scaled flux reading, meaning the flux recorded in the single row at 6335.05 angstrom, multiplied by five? 36.7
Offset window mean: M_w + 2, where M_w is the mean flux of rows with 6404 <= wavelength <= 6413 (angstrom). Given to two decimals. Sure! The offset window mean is 8.94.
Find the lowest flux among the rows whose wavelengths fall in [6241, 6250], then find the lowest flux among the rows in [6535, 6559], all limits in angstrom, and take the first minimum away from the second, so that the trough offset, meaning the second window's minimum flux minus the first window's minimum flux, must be -0.76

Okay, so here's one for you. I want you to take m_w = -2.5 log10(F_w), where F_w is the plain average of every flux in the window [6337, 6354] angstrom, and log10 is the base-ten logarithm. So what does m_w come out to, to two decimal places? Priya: -2.10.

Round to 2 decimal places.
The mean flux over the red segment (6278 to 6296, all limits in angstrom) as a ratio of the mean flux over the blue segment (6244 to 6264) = 1.03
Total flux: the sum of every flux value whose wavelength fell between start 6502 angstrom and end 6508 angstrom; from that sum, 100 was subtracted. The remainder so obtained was -86.4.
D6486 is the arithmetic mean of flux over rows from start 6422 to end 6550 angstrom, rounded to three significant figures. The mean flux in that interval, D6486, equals 6.76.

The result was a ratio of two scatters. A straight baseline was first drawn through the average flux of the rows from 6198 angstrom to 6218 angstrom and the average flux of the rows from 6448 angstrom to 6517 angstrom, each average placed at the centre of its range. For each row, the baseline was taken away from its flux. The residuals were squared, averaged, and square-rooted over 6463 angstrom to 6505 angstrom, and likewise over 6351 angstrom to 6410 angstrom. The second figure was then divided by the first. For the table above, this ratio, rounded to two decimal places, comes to 0.98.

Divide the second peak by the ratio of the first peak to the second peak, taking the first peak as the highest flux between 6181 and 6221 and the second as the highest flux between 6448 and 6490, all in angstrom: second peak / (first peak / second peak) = 6.6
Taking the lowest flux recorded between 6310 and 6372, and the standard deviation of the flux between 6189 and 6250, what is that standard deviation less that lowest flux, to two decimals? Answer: -6.34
